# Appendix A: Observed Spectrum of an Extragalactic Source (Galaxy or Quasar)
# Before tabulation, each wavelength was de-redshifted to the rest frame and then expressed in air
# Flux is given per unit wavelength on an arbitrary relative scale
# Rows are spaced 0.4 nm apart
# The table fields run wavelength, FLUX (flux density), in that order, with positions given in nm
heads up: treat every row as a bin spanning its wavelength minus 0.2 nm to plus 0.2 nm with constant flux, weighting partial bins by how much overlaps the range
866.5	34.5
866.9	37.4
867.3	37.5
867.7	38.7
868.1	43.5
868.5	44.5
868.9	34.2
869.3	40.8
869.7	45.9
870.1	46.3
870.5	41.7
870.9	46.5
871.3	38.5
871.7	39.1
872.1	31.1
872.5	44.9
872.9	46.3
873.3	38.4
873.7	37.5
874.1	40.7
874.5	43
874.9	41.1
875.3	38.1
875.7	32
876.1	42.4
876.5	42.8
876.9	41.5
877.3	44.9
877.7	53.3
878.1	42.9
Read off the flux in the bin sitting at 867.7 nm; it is 38.7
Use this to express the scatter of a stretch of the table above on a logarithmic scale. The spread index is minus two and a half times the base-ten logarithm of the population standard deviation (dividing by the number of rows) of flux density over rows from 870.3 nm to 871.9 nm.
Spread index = -1.25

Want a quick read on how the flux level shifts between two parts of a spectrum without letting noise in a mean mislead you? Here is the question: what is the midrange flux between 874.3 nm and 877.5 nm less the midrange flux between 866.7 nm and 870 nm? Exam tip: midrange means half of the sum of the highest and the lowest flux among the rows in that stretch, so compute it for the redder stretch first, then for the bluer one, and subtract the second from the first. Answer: -1.6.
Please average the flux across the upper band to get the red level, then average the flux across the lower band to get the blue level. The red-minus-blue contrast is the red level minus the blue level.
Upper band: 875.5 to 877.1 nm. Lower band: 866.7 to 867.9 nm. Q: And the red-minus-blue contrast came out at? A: 1.8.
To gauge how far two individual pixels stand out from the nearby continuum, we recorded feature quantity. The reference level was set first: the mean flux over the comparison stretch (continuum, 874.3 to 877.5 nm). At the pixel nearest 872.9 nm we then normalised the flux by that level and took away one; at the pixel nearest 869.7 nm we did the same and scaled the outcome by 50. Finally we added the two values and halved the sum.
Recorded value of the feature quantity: 3.2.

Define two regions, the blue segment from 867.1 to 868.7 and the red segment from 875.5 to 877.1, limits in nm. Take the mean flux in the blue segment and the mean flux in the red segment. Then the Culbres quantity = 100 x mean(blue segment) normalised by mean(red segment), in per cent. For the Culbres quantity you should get 103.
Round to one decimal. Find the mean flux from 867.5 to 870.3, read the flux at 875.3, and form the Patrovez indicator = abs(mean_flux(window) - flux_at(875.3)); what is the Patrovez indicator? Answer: 3.9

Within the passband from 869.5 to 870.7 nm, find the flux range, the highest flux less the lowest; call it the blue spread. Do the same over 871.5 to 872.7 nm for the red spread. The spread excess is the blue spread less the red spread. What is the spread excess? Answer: -9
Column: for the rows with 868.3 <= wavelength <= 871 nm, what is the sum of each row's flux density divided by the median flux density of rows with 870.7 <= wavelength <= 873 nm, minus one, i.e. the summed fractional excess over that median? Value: 0.14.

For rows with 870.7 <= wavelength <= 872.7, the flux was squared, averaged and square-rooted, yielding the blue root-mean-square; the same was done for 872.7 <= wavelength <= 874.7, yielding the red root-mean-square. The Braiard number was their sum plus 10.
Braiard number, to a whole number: 92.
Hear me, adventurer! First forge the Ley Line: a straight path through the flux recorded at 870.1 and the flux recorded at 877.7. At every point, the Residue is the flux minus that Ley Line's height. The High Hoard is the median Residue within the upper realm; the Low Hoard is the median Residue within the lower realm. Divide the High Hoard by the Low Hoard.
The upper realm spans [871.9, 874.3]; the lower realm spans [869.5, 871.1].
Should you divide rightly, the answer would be 35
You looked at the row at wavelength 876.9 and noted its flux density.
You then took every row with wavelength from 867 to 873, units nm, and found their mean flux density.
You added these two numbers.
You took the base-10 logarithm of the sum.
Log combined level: 1.92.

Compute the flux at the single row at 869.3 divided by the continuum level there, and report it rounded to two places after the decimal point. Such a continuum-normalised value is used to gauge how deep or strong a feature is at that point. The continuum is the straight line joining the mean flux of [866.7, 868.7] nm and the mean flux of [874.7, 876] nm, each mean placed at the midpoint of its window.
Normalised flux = 1.03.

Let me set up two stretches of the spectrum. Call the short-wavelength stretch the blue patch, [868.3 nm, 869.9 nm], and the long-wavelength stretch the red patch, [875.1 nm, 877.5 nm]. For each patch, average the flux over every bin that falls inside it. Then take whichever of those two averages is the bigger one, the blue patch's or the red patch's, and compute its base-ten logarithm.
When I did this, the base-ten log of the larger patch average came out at 1.62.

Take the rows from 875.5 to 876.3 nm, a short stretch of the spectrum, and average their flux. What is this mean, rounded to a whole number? 37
